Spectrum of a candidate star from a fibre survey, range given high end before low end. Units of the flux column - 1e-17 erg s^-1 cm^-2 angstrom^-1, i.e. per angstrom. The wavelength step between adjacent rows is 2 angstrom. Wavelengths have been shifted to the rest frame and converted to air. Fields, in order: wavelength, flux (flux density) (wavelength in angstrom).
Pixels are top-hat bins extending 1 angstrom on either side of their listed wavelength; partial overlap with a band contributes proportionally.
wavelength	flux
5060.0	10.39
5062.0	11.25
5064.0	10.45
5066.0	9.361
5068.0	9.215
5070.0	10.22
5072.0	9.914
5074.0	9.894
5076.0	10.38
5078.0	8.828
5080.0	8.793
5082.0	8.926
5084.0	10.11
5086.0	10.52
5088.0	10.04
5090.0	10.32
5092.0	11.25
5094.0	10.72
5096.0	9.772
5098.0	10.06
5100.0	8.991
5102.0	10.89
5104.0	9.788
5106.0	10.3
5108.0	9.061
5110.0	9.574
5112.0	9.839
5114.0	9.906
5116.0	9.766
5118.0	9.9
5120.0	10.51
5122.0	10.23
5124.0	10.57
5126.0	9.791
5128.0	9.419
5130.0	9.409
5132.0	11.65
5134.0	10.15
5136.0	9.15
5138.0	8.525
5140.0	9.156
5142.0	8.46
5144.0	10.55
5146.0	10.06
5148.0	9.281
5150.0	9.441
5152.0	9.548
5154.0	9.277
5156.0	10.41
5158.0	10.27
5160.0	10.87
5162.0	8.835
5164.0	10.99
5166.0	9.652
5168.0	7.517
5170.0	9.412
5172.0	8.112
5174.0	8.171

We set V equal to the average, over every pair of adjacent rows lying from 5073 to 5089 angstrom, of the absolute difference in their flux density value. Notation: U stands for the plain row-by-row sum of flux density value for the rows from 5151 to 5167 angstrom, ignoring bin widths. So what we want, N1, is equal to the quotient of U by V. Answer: 131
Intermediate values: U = 79.9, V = 0.61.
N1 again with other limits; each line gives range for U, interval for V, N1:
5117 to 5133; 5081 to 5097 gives 120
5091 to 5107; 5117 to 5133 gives 124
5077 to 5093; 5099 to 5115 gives 99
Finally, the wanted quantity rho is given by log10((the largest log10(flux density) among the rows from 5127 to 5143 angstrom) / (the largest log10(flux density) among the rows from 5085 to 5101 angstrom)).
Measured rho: 0.006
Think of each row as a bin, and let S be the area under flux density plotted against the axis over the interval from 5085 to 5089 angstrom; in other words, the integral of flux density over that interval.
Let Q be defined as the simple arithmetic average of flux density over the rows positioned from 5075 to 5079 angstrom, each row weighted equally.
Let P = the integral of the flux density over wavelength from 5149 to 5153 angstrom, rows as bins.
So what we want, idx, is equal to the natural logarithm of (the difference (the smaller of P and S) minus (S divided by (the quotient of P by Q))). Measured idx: 3.32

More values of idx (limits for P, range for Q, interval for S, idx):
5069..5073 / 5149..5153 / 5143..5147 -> 3.42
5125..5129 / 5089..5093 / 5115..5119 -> 3.31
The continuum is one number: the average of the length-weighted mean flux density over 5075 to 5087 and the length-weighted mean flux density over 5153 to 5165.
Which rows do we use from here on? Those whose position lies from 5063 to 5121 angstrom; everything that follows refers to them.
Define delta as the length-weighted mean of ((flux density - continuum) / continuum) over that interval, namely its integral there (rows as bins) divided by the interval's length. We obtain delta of 0.006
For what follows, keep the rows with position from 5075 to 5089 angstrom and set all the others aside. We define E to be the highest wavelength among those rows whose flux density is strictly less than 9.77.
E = 5082.0 angstrom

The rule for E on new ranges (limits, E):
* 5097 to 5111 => 5110.0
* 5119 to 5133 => 5130.0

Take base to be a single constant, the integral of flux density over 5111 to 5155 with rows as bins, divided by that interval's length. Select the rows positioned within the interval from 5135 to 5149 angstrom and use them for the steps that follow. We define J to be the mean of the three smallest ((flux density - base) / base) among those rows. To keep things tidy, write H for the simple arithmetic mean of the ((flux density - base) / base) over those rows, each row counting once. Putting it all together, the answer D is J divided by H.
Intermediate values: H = -0.045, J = -0.11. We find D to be 2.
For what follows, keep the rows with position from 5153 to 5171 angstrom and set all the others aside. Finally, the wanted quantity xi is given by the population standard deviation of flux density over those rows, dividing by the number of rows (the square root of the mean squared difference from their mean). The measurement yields 1.03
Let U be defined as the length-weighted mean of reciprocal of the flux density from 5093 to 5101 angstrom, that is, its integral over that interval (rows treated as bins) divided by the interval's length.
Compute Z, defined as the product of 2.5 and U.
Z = 0.254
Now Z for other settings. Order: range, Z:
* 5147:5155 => 0.266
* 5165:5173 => 0.291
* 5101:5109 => 0.251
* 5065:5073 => 0.259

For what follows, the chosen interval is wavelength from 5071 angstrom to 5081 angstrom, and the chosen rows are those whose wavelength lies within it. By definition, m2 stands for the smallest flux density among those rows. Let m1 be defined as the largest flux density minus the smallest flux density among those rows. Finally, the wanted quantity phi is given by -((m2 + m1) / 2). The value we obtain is -5.19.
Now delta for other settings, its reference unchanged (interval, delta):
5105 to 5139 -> 0.002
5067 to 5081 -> -0.025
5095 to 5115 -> -0.003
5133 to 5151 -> -0.044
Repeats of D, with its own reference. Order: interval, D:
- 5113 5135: -1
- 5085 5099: 0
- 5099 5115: -14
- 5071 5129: -5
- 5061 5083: 158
